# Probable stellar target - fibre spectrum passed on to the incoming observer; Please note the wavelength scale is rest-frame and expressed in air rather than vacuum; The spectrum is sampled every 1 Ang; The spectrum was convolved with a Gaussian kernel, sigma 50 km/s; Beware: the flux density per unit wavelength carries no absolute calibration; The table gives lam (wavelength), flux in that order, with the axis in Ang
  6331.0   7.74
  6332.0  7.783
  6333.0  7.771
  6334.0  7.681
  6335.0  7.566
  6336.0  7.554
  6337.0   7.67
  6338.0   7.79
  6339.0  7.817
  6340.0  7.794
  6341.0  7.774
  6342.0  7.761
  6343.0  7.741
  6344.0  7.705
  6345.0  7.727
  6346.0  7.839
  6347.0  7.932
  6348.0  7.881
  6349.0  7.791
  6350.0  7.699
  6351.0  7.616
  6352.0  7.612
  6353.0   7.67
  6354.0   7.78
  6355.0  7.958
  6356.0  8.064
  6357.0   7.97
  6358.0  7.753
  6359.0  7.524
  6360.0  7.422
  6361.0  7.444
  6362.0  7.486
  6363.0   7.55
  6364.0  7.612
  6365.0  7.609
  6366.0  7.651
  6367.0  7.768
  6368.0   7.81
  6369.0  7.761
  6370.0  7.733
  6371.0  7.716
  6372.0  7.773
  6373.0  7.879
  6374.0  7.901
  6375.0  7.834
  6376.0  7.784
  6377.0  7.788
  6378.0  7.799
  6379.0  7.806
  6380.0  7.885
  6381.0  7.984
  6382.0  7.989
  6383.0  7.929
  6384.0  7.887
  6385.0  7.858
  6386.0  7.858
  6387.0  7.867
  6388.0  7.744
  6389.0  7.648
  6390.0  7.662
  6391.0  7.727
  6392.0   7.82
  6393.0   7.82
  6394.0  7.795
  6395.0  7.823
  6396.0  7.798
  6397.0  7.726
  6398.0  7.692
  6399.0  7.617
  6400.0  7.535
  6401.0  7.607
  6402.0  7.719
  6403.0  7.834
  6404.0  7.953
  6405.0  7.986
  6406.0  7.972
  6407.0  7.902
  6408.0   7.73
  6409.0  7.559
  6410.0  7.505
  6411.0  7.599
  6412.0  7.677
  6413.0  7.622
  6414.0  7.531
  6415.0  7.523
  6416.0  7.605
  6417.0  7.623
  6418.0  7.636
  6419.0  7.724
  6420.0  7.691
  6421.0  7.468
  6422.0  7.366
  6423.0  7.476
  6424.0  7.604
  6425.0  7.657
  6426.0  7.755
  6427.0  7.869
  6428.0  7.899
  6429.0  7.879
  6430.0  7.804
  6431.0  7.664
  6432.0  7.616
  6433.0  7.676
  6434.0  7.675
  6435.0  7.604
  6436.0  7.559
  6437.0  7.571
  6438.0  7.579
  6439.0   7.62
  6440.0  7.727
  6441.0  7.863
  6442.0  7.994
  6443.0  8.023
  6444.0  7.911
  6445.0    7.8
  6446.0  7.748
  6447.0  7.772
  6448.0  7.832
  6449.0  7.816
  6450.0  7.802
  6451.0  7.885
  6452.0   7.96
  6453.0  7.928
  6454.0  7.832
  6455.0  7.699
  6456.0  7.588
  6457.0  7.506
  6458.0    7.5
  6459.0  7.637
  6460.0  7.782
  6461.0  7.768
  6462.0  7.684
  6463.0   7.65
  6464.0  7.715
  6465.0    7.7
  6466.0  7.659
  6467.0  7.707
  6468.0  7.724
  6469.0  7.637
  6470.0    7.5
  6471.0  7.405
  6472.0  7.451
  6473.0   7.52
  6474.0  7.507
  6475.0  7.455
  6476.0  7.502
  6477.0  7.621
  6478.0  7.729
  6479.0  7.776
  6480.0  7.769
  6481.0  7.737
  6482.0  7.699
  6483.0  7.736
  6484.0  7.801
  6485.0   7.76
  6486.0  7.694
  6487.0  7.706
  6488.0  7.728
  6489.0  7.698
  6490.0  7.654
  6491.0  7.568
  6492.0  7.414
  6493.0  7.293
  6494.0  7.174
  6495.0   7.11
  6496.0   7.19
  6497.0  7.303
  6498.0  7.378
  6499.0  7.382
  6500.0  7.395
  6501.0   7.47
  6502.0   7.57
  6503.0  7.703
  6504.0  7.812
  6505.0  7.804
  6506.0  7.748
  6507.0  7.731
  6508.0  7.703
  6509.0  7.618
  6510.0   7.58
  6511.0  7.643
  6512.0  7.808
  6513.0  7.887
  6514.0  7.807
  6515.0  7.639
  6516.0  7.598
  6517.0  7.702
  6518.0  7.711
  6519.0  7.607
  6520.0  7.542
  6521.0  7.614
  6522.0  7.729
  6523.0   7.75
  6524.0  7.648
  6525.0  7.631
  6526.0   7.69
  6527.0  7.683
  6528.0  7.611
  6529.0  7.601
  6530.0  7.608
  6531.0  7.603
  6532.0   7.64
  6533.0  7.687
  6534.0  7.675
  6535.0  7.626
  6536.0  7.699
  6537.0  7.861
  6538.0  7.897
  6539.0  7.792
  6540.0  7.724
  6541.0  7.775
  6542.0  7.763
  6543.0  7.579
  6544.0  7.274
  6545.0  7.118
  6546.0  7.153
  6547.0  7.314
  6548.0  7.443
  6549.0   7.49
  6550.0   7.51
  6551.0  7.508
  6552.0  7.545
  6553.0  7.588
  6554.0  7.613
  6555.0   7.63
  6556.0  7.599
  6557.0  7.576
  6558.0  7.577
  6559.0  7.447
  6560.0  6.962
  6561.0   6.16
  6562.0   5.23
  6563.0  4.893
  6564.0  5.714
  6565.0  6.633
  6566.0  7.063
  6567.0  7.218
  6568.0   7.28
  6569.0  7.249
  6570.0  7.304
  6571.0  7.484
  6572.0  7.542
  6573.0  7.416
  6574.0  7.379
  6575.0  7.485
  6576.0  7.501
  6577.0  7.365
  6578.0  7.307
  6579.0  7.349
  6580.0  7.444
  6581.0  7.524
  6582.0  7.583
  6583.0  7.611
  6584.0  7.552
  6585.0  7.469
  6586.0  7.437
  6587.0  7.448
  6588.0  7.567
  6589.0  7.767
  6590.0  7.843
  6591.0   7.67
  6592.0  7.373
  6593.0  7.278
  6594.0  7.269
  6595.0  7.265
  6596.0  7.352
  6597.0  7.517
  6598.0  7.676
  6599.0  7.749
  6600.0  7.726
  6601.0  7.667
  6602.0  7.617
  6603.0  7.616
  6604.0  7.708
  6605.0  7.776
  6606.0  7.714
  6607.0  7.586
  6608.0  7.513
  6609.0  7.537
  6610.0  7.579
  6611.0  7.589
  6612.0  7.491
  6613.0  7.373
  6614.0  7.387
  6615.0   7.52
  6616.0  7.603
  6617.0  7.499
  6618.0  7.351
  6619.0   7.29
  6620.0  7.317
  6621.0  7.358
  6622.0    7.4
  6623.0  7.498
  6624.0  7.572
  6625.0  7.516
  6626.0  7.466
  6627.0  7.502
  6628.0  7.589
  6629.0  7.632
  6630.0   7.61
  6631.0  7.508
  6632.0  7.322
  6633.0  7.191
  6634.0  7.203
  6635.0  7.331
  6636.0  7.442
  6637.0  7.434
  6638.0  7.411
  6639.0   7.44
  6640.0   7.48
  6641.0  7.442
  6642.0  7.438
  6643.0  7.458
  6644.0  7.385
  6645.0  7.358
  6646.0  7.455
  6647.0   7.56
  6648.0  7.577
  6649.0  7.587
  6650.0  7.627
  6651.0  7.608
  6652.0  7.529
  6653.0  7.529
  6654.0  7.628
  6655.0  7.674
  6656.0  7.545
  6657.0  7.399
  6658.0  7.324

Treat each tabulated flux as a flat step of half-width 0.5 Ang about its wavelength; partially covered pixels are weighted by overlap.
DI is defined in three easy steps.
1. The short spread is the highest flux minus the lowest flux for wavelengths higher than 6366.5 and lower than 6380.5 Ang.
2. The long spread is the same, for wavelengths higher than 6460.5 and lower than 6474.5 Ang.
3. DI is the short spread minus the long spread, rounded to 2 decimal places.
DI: -0.18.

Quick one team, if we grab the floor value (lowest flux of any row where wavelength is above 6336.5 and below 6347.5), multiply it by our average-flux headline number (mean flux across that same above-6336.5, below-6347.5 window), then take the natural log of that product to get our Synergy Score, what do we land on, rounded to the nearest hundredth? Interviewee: 4.09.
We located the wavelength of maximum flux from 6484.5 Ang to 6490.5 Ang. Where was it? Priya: 6485.0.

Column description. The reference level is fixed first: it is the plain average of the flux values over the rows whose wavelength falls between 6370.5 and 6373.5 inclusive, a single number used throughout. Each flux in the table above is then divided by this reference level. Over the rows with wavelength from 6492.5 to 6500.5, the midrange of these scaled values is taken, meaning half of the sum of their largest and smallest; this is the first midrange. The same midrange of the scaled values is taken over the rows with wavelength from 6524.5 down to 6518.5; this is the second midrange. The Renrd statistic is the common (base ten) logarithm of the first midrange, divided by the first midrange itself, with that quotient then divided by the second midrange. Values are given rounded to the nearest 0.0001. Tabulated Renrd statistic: -0.0339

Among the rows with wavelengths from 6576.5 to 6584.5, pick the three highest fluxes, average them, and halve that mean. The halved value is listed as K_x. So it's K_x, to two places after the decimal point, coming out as 3.79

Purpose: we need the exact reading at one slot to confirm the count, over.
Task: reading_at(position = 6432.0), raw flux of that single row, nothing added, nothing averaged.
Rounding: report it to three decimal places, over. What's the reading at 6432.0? 7.616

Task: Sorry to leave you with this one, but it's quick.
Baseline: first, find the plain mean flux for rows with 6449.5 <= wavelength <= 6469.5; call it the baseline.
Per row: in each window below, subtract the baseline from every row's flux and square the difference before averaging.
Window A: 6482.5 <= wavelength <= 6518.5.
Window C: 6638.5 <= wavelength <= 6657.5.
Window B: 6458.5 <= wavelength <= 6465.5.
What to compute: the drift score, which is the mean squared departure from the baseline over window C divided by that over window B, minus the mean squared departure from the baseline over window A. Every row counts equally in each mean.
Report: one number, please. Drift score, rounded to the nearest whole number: 18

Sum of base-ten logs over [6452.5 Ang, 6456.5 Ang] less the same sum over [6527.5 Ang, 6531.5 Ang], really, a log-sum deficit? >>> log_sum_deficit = 0.035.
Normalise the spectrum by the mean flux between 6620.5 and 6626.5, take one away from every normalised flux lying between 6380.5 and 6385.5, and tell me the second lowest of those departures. 0.056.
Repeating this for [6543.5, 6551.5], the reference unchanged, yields -0.042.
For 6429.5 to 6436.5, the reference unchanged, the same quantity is 0.018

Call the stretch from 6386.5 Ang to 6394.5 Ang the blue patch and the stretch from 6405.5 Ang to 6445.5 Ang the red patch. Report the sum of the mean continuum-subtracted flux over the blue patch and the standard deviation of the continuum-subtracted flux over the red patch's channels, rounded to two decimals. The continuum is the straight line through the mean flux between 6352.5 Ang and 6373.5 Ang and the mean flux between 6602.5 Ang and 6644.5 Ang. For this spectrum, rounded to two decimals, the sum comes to 0.23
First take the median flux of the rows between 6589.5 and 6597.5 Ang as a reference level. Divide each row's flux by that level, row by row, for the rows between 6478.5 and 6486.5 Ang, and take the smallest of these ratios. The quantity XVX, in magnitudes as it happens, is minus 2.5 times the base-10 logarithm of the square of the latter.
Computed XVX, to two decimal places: -0.10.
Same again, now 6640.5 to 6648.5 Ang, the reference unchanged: 0.00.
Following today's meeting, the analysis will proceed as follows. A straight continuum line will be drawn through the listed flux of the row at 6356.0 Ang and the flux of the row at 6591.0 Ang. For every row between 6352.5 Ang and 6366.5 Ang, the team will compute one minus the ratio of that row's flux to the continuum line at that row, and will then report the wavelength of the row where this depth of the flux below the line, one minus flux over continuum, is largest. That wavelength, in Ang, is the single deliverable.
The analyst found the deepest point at 6360.0 Ang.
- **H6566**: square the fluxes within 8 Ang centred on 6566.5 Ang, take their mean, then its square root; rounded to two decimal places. 6.72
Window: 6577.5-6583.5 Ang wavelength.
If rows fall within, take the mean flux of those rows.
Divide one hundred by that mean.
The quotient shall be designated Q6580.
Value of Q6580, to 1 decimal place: 13.4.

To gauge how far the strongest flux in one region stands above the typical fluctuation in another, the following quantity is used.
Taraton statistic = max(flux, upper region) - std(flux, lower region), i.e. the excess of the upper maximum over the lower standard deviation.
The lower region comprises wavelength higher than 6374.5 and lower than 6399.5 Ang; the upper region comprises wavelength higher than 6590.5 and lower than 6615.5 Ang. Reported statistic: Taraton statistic 7.68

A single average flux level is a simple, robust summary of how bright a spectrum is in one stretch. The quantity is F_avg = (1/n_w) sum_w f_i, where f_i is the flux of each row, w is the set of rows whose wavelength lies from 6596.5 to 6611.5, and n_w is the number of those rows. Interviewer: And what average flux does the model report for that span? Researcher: 7.64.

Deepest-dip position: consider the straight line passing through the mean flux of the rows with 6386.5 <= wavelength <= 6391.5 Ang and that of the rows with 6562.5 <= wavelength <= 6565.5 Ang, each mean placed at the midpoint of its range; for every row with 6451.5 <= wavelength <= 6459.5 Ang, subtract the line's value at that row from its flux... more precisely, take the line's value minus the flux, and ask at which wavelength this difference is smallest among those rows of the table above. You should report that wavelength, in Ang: 6452.0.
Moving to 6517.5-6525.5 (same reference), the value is 6523.0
